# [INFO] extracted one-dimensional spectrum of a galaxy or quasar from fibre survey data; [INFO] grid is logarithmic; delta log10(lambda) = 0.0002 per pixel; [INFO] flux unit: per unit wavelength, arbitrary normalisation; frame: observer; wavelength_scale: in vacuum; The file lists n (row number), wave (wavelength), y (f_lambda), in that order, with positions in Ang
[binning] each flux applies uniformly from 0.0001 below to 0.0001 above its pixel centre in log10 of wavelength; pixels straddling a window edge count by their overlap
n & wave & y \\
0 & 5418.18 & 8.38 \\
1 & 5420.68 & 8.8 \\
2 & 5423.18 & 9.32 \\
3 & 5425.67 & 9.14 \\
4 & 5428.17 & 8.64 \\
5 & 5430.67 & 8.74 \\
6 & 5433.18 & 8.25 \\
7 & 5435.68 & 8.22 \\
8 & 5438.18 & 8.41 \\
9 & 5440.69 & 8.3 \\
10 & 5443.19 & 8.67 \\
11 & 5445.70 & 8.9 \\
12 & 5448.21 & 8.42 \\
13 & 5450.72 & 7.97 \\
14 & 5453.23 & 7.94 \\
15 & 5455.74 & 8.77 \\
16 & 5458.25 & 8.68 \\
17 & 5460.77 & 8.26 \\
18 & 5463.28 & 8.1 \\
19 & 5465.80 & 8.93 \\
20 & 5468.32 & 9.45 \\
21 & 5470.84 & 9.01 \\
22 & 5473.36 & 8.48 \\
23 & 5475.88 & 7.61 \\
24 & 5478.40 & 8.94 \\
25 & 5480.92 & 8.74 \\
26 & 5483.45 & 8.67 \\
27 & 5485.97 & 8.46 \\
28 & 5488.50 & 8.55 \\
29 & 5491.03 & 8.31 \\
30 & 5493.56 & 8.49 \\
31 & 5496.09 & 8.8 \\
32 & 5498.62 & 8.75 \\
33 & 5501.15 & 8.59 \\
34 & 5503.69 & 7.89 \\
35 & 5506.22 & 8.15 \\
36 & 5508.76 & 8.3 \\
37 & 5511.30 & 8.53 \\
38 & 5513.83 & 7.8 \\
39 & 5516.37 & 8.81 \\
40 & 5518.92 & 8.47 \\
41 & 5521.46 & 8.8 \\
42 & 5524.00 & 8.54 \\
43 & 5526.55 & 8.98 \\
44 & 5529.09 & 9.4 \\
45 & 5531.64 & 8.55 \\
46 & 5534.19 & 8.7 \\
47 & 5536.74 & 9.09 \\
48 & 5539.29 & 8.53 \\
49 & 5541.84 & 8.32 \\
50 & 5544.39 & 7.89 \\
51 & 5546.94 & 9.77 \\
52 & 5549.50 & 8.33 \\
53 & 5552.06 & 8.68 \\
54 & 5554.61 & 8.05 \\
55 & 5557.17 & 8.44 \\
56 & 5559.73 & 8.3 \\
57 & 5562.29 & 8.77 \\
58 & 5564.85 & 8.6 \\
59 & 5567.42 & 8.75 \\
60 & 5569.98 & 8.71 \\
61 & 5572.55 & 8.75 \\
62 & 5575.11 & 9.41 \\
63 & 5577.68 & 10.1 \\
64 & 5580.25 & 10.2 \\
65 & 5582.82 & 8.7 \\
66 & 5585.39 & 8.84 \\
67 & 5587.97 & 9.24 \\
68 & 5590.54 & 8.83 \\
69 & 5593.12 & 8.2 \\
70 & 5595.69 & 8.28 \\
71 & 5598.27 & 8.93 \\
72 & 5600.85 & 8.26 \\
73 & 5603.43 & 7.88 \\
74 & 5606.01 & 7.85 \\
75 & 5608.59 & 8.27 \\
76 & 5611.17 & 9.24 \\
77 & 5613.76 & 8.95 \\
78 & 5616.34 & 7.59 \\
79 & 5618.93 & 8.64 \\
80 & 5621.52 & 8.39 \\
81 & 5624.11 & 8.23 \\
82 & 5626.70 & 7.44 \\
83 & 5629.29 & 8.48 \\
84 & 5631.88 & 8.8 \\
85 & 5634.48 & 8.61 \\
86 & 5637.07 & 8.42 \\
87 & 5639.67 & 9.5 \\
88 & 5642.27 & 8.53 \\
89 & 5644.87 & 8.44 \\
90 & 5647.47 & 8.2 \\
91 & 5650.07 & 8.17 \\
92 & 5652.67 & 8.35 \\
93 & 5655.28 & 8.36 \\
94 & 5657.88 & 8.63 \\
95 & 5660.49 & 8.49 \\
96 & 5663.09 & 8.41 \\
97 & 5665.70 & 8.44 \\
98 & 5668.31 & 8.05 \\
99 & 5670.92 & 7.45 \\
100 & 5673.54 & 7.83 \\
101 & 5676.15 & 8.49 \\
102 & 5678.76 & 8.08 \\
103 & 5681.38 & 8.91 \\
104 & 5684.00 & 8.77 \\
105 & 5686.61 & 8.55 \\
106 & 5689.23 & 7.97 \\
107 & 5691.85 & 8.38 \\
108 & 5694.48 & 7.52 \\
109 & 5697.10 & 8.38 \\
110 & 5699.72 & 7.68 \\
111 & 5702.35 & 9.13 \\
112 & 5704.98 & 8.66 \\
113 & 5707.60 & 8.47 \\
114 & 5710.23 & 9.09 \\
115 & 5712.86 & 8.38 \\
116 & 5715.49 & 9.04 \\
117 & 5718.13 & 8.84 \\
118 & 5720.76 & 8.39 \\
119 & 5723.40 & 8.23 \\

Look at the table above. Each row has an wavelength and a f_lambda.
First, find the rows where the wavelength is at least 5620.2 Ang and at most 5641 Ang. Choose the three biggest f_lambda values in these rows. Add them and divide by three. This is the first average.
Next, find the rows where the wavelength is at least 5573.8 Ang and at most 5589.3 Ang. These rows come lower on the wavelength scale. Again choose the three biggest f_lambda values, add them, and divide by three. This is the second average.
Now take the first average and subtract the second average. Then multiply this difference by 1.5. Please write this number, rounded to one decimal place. -1.4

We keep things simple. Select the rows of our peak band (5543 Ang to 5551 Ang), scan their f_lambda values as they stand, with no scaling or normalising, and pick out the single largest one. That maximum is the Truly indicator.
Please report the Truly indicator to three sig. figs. 9.77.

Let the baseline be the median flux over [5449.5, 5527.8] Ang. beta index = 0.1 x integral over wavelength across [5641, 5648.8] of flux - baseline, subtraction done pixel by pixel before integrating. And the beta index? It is -0.12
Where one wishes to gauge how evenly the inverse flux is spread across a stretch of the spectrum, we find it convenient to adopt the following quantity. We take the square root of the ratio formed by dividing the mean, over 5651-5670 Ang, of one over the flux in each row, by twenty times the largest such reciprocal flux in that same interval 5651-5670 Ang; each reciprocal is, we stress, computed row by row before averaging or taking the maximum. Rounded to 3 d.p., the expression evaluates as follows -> 0.219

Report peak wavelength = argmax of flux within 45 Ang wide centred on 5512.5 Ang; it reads 5529.09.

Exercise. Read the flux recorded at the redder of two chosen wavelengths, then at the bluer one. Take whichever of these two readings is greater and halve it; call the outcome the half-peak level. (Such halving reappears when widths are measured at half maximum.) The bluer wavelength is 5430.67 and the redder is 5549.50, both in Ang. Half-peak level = 4.37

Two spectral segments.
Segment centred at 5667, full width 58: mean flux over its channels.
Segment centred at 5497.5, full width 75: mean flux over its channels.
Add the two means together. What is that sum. 16.91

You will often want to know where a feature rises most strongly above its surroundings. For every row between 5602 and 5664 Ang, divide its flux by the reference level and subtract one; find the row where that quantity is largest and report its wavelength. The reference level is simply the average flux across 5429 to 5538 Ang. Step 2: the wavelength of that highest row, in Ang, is 5639.67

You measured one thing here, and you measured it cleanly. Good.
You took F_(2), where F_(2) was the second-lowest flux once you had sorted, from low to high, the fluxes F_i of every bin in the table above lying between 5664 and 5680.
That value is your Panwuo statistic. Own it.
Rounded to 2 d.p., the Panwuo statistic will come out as 7.83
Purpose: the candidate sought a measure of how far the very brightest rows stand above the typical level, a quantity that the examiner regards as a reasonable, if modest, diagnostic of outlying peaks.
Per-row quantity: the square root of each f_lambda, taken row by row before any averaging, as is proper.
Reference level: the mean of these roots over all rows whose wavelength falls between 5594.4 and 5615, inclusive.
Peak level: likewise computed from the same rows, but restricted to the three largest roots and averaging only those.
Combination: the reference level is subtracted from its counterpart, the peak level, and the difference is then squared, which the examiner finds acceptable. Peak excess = 0.010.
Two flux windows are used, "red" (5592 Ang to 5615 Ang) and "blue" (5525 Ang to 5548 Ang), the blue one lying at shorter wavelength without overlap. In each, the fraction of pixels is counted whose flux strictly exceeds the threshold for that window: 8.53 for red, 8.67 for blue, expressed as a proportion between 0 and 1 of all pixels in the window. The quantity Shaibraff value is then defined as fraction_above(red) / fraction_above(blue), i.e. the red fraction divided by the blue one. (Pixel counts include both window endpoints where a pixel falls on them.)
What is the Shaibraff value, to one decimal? 0.6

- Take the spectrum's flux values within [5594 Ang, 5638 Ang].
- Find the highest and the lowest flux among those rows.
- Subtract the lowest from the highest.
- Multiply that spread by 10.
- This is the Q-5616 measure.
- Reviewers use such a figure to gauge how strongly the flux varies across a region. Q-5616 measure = 18.0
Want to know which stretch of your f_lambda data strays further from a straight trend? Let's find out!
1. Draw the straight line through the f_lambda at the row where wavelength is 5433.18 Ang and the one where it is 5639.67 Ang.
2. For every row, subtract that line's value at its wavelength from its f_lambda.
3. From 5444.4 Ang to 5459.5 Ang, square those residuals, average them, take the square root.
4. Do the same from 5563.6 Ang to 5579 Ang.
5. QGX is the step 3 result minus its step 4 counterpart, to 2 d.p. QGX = -0.13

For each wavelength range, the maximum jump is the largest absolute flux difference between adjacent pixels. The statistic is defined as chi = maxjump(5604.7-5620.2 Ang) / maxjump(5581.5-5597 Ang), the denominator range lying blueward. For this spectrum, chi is 2.2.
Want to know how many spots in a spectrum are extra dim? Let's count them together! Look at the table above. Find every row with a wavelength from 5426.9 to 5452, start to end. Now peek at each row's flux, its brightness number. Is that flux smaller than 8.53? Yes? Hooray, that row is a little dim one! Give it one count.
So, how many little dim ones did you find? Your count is 6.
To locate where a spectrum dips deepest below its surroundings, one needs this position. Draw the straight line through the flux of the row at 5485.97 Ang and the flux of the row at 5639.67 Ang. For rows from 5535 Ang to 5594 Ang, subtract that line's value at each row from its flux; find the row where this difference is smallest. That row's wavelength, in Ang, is 5593.12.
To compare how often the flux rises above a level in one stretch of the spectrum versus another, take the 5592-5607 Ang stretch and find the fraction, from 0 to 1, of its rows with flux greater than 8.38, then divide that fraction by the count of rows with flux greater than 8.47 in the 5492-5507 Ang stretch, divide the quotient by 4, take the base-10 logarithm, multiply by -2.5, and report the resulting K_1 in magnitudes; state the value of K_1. 5.0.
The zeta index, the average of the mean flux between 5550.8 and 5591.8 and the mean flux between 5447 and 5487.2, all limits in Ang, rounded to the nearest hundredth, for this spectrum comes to 8.71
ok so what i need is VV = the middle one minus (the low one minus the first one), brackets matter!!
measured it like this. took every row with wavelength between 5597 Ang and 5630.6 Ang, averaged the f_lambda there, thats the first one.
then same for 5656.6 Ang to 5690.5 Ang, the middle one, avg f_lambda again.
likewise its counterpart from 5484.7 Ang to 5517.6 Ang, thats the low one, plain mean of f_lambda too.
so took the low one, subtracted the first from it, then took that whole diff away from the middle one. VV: 8.2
